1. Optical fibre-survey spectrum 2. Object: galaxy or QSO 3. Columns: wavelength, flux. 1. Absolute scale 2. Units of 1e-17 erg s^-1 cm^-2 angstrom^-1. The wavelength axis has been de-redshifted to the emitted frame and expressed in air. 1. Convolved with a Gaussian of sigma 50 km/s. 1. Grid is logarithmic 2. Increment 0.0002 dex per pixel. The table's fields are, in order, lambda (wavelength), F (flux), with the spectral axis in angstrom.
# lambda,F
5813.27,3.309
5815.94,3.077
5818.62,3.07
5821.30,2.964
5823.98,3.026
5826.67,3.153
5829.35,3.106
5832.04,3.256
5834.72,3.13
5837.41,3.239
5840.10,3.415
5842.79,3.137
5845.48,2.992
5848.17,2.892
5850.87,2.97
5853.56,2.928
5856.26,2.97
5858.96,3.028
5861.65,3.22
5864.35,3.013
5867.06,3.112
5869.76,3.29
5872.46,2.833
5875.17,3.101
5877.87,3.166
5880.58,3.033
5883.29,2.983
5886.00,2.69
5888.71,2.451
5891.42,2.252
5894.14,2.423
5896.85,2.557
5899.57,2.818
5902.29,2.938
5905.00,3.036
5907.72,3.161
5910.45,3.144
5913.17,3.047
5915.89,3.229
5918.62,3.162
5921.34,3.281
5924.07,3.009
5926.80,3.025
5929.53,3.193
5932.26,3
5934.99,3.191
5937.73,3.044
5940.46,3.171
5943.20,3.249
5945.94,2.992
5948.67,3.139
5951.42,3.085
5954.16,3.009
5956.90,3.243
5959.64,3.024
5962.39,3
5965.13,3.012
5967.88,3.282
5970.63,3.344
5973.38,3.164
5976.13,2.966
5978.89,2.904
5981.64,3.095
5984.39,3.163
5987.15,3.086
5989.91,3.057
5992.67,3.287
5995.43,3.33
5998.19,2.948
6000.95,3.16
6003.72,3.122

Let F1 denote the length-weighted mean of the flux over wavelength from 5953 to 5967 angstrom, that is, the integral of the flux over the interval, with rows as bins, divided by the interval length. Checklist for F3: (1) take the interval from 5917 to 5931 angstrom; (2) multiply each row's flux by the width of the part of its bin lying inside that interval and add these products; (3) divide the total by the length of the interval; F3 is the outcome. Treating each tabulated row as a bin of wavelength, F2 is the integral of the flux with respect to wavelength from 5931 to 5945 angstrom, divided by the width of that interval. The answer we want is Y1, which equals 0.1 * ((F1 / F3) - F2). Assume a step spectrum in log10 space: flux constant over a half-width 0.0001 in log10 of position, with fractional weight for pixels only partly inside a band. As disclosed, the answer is -0.215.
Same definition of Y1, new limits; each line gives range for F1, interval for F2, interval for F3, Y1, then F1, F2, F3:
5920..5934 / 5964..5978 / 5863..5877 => -0.214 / 3.10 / 3.15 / 3.07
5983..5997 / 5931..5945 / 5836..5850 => -0.211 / 3.18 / 3.13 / 3.13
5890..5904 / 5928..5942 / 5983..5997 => -0.230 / 2.61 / 3.12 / 3.18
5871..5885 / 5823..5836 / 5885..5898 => -0.191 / 3.02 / 3.14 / 2.47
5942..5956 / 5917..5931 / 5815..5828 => -0.212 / 3.10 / 3.13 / 3.06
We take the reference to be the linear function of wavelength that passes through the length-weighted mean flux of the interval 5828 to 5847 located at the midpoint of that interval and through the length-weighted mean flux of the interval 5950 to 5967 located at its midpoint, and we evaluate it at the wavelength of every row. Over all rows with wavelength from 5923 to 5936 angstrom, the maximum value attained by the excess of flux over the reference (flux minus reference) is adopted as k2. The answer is 0.10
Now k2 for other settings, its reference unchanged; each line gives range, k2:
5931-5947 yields 0.17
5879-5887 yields -0.11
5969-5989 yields 0.29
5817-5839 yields 0.07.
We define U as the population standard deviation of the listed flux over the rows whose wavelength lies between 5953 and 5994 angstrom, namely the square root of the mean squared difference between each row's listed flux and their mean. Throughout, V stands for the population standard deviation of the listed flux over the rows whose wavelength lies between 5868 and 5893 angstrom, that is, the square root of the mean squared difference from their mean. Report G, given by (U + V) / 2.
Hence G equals 0.226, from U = 0.128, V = 0.32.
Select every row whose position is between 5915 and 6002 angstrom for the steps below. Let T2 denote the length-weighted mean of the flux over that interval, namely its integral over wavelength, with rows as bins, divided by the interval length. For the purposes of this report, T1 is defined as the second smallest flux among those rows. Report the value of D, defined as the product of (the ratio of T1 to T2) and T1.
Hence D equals 2.79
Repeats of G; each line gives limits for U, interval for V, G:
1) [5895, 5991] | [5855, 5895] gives 0.224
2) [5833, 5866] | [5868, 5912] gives 0.224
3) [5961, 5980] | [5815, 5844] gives 0.137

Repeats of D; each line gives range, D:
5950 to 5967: 2.95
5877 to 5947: 1.98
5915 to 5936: 2.89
